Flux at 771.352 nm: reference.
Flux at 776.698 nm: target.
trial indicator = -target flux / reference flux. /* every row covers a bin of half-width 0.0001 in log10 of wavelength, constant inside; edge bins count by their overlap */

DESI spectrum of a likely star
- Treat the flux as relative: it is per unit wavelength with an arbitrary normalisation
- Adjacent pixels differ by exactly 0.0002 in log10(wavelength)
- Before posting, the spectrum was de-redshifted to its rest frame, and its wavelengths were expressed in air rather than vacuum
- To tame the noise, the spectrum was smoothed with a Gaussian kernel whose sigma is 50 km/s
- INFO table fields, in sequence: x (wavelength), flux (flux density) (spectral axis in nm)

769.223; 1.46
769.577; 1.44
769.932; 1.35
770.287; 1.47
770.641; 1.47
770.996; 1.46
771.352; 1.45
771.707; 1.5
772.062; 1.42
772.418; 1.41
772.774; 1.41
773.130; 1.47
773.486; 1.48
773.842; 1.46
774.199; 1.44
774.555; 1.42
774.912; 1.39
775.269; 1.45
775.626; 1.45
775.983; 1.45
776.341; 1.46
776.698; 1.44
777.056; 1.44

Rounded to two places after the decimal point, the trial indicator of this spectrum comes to -0.99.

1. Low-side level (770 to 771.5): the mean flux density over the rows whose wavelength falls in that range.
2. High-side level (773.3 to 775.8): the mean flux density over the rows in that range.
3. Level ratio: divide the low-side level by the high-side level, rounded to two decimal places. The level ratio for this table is 1.01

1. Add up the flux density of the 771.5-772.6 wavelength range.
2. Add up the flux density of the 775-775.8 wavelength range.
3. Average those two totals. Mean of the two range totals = 3.6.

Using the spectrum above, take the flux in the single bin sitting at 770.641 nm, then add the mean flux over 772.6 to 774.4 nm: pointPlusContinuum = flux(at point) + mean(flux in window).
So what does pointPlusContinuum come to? 2.92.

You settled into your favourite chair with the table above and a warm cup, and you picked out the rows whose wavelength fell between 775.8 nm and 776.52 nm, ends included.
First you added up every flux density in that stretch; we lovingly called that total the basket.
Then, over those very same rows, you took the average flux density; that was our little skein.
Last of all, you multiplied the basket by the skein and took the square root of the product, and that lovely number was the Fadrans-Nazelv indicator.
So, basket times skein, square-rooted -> 2.06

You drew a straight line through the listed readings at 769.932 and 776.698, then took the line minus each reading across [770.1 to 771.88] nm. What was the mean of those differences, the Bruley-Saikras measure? -0.11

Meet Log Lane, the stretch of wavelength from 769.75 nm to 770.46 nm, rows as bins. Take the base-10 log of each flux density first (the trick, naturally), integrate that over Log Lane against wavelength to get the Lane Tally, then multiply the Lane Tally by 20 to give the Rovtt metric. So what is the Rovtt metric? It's 2.11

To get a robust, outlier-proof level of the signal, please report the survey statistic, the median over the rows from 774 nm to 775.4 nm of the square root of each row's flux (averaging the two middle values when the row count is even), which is 1.20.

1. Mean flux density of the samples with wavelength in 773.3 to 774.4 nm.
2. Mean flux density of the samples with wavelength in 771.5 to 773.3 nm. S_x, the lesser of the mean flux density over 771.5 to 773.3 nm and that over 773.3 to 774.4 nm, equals 1.442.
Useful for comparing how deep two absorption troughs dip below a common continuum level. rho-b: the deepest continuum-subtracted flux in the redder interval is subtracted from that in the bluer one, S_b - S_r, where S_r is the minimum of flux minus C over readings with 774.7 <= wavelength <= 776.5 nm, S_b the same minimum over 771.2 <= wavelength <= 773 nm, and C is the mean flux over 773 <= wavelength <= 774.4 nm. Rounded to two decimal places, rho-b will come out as 0.02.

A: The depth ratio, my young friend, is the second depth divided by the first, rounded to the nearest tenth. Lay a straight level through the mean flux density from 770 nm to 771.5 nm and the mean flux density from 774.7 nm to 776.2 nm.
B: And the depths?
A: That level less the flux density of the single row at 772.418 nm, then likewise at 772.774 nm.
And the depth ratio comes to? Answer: 1.0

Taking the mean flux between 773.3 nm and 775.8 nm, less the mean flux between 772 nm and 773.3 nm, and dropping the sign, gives 0.014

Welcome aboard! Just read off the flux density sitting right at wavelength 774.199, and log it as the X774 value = 1.44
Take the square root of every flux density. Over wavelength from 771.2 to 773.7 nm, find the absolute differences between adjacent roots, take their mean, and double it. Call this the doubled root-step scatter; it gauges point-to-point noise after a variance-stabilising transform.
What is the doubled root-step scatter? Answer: 0.029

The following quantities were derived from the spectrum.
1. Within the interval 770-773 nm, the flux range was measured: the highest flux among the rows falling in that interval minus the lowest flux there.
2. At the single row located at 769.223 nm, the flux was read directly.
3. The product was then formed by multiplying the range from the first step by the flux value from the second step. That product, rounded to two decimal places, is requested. 0.13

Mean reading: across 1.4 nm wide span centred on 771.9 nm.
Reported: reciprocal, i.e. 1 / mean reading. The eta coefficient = 0.692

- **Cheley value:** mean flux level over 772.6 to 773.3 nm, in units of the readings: 1.44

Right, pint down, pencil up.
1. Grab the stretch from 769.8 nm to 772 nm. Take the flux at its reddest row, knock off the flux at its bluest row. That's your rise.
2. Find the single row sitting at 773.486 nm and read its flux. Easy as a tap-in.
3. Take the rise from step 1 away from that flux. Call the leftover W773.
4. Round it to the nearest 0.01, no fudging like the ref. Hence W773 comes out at 1.33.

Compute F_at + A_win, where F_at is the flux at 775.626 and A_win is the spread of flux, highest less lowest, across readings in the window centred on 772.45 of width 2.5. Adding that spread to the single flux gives 1.54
